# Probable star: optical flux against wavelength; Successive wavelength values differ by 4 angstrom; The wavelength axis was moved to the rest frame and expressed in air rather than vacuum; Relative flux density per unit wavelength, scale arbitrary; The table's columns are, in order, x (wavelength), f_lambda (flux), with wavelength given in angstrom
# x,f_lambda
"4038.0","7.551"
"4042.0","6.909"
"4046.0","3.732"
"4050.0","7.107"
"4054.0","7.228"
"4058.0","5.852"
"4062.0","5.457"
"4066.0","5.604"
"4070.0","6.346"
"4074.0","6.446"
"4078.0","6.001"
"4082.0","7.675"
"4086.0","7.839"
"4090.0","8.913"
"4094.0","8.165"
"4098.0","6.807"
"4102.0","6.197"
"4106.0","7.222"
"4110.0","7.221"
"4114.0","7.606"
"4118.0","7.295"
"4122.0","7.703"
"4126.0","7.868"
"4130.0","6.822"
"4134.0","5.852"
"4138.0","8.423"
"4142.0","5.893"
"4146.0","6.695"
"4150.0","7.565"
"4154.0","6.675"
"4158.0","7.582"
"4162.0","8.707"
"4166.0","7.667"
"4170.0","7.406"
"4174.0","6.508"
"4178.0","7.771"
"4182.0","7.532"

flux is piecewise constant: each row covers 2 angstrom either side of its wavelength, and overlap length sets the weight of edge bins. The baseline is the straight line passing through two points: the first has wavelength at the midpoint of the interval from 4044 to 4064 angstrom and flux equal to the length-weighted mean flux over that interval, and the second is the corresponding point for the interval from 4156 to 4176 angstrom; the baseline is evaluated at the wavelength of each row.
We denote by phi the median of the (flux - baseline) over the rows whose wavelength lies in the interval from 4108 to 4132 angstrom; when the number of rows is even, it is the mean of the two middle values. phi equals 0.6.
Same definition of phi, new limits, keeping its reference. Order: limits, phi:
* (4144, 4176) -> -0.1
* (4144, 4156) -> -0.6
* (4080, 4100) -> 1.5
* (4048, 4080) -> 0.1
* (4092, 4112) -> 0.5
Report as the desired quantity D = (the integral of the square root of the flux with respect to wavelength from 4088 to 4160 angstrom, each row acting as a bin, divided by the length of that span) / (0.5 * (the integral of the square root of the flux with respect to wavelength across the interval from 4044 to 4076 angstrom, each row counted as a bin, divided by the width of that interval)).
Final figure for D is 2.21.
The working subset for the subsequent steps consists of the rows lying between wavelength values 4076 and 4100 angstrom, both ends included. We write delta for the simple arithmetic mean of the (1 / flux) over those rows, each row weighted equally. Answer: 0.134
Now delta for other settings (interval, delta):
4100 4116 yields 0.142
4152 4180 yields 0.135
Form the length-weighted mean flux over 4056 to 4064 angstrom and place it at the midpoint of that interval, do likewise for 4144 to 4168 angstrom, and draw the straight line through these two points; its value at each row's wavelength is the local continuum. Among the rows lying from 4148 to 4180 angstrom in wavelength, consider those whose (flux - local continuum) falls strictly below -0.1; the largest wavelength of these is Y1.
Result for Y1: 4178.0 angstrom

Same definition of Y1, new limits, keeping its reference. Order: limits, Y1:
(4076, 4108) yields 4102.0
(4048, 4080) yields 4066.0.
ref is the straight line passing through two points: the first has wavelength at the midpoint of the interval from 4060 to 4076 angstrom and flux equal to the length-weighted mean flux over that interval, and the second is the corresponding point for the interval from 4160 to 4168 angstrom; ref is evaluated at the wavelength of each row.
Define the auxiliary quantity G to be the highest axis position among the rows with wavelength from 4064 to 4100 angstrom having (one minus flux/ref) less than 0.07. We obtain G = 4098.0 angstrom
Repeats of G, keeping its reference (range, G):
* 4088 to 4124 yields 4122.0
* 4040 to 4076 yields 4074.0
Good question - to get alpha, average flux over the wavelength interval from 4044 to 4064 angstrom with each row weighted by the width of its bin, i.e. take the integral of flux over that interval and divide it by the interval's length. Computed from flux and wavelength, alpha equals 5.9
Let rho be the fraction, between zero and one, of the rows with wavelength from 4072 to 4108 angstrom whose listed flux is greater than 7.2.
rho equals 0.56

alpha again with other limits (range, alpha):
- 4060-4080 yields 6.0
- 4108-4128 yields 7.5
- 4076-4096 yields 7.7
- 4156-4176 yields 7.6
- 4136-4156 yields 7.1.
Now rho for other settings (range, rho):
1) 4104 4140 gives 0.78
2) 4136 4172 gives 0.67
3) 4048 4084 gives 0.22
